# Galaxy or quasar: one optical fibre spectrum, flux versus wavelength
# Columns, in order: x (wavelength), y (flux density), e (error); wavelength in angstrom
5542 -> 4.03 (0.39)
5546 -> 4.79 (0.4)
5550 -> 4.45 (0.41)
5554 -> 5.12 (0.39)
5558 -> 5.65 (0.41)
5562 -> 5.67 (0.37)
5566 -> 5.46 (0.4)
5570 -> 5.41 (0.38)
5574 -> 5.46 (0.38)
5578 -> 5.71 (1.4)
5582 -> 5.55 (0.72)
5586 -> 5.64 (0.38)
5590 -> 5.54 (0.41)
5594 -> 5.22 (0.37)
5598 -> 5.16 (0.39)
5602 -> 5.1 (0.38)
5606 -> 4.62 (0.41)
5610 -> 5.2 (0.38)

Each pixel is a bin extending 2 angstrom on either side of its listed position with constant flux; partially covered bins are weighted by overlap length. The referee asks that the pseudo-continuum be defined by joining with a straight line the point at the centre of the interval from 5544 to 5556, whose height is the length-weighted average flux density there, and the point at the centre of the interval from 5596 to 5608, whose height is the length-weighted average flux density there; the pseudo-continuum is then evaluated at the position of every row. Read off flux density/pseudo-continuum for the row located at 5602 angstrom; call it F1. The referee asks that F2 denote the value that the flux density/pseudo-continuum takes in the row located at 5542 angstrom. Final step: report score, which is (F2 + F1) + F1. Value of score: 2.90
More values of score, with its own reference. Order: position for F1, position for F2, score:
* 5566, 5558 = 3.43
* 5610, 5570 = 3.20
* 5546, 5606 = 2.94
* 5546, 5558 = 3.18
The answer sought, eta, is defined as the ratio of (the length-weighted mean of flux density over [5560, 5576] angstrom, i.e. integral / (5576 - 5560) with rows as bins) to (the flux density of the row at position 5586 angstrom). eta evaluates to 0.98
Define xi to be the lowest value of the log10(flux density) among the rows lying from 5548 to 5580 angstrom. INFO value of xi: 0.65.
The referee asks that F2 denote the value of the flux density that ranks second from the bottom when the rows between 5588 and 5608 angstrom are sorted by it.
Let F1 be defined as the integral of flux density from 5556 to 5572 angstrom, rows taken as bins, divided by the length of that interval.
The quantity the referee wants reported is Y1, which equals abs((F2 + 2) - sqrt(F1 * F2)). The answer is 1.78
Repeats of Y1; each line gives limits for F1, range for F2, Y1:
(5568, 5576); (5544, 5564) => 1.69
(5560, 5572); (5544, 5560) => 1.65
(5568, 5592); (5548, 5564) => 1.79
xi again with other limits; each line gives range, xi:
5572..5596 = 0.72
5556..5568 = 0.74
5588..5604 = 0.71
